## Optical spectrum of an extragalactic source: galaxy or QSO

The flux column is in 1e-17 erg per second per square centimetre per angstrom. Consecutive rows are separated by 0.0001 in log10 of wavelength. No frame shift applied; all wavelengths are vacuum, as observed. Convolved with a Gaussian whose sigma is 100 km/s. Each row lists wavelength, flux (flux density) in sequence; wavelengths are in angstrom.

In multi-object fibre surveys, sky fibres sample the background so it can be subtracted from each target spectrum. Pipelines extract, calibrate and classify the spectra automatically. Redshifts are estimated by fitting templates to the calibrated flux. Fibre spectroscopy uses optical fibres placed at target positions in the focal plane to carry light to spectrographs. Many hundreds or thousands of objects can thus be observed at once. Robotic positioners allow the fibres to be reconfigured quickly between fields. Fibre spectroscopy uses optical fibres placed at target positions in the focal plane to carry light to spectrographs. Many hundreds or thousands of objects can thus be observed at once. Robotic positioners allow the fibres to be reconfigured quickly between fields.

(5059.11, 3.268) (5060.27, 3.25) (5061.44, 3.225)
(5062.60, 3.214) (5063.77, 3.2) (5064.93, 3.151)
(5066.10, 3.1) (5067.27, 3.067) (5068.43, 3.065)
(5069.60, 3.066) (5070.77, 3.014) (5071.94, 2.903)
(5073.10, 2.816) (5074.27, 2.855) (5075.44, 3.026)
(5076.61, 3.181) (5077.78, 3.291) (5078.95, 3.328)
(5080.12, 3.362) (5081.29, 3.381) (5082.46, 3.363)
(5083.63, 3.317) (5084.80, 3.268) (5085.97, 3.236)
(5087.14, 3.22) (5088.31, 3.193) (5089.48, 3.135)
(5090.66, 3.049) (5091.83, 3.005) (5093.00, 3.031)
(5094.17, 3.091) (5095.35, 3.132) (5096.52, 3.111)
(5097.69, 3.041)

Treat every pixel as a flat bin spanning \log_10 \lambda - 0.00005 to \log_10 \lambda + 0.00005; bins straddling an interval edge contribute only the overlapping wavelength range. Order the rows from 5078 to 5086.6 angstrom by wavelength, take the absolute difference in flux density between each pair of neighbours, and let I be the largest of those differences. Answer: 0.049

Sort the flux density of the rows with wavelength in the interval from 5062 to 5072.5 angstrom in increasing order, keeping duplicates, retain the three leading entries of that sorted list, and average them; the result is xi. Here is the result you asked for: 2.99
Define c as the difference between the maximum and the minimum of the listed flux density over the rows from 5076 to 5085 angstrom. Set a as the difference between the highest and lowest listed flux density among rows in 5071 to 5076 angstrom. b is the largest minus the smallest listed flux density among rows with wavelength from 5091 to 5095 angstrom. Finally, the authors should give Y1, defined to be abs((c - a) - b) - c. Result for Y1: -0.10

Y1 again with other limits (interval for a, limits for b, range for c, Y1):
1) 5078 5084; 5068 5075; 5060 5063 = 0.24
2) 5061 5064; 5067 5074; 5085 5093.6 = -0.19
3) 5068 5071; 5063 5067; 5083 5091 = -0.15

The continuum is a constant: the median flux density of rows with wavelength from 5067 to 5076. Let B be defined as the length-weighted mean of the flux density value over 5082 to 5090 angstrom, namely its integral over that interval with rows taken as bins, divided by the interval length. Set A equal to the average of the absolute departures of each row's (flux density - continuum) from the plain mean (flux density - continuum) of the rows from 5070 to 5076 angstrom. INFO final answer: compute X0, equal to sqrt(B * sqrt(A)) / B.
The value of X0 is 0.29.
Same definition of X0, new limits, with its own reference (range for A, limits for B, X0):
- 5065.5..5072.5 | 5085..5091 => 0.27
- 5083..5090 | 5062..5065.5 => 0.26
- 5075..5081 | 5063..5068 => 0.32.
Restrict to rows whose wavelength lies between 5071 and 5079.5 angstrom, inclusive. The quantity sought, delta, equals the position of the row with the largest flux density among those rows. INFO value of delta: 5078.95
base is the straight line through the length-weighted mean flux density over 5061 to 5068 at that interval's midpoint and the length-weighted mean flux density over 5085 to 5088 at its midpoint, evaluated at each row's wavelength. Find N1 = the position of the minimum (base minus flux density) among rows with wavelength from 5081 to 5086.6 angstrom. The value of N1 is 5081.29 angstrom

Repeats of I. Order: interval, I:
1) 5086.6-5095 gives 0.086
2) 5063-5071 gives 0.052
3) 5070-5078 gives 0.171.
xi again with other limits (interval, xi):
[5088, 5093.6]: 3.03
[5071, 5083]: 2.86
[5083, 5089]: 3.22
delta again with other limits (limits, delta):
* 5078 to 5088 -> 5081.29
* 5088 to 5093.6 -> 5088.31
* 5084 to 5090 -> 5084.80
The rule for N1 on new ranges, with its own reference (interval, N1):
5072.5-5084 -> 5081.29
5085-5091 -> 5085.97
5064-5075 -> 5064.93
